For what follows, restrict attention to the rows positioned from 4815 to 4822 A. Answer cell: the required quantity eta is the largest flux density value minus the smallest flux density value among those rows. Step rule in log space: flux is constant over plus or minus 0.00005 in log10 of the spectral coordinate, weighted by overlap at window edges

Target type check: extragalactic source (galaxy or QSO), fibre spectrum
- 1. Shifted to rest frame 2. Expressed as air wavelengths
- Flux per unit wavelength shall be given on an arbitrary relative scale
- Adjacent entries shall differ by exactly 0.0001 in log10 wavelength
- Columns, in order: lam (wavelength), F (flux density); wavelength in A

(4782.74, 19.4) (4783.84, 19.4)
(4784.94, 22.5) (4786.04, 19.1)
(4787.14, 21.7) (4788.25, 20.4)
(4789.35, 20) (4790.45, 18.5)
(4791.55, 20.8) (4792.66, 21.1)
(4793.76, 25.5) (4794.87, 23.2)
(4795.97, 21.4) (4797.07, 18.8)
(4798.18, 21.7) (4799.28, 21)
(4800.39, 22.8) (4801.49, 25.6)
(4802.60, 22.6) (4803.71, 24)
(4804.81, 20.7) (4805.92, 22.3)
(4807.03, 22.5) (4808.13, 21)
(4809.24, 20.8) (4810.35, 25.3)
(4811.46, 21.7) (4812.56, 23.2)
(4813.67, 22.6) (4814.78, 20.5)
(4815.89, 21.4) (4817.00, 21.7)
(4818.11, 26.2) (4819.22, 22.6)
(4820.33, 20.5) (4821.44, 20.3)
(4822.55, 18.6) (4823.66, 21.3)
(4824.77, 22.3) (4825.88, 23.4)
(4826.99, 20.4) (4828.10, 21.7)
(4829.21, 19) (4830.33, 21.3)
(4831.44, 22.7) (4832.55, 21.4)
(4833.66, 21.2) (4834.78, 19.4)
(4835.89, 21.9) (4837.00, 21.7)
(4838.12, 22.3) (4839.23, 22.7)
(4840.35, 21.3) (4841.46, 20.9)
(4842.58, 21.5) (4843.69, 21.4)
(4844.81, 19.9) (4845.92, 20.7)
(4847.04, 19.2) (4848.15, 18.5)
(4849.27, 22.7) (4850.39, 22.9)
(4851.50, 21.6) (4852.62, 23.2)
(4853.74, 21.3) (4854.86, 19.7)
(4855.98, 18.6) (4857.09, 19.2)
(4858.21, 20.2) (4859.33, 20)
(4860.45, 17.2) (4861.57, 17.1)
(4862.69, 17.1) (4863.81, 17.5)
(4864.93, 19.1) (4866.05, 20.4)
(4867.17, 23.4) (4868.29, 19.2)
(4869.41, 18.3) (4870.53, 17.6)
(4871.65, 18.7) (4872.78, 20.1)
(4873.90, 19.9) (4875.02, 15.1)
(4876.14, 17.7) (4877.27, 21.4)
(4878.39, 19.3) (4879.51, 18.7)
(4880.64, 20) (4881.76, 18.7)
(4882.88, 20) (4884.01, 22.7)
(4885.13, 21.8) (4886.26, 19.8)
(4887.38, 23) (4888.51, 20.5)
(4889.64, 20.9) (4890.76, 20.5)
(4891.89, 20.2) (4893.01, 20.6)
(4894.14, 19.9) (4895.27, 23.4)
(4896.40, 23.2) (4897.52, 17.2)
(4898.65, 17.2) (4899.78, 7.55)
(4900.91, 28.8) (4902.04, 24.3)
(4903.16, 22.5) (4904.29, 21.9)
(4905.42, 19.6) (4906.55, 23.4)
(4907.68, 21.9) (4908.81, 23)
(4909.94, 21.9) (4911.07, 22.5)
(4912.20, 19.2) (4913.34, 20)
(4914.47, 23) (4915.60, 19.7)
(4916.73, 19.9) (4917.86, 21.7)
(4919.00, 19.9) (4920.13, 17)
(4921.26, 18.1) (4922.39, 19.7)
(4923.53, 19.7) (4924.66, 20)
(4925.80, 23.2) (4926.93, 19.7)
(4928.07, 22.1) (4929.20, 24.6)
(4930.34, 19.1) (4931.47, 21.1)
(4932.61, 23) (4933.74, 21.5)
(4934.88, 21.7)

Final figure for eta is 5.9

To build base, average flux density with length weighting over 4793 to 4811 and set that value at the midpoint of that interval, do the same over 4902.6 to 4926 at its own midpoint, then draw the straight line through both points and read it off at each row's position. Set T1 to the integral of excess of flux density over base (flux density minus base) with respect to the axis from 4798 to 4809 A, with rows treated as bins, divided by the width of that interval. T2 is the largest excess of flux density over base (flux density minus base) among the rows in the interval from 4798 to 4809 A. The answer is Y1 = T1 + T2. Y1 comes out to 3.2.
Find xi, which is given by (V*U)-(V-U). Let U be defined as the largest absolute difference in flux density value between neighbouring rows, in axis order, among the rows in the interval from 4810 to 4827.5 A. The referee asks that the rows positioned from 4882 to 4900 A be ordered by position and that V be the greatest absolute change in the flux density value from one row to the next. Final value 38.3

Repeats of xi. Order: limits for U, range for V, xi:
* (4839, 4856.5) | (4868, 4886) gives 19.6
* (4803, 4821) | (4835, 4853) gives 19.2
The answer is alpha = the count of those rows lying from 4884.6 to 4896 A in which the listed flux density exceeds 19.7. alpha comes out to 10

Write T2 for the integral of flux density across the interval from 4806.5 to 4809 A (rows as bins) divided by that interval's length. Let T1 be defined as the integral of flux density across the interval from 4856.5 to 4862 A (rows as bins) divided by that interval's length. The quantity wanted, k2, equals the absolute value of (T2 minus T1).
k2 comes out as 2.9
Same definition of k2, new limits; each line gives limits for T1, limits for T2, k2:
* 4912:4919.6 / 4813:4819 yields 2.0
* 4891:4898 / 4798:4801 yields 1.2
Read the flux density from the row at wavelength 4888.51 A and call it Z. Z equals 20.5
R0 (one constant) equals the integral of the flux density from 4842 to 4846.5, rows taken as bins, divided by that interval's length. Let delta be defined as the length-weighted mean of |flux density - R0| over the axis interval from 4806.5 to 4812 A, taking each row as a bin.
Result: 1.4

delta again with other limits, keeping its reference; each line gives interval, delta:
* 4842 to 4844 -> 0.6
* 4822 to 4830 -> 1.4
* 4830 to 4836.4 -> 1.0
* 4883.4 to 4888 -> 1.5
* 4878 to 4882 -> 1.6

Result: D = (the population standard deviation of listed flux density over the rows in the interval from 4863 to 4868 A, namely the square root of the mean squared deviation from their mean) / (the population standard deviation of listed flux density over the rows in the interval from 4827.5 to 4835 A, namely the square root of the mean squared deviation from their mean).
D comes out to 1.8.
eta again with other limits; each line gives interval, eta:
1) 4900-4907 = 9.2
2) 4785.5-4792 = 3.2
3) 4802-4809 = 3.3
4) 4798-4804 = 4.6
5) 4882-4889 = 3.2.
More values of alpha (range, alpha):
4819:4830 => 8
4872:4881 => 4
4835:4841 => 5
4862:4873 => 3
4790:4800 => 7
